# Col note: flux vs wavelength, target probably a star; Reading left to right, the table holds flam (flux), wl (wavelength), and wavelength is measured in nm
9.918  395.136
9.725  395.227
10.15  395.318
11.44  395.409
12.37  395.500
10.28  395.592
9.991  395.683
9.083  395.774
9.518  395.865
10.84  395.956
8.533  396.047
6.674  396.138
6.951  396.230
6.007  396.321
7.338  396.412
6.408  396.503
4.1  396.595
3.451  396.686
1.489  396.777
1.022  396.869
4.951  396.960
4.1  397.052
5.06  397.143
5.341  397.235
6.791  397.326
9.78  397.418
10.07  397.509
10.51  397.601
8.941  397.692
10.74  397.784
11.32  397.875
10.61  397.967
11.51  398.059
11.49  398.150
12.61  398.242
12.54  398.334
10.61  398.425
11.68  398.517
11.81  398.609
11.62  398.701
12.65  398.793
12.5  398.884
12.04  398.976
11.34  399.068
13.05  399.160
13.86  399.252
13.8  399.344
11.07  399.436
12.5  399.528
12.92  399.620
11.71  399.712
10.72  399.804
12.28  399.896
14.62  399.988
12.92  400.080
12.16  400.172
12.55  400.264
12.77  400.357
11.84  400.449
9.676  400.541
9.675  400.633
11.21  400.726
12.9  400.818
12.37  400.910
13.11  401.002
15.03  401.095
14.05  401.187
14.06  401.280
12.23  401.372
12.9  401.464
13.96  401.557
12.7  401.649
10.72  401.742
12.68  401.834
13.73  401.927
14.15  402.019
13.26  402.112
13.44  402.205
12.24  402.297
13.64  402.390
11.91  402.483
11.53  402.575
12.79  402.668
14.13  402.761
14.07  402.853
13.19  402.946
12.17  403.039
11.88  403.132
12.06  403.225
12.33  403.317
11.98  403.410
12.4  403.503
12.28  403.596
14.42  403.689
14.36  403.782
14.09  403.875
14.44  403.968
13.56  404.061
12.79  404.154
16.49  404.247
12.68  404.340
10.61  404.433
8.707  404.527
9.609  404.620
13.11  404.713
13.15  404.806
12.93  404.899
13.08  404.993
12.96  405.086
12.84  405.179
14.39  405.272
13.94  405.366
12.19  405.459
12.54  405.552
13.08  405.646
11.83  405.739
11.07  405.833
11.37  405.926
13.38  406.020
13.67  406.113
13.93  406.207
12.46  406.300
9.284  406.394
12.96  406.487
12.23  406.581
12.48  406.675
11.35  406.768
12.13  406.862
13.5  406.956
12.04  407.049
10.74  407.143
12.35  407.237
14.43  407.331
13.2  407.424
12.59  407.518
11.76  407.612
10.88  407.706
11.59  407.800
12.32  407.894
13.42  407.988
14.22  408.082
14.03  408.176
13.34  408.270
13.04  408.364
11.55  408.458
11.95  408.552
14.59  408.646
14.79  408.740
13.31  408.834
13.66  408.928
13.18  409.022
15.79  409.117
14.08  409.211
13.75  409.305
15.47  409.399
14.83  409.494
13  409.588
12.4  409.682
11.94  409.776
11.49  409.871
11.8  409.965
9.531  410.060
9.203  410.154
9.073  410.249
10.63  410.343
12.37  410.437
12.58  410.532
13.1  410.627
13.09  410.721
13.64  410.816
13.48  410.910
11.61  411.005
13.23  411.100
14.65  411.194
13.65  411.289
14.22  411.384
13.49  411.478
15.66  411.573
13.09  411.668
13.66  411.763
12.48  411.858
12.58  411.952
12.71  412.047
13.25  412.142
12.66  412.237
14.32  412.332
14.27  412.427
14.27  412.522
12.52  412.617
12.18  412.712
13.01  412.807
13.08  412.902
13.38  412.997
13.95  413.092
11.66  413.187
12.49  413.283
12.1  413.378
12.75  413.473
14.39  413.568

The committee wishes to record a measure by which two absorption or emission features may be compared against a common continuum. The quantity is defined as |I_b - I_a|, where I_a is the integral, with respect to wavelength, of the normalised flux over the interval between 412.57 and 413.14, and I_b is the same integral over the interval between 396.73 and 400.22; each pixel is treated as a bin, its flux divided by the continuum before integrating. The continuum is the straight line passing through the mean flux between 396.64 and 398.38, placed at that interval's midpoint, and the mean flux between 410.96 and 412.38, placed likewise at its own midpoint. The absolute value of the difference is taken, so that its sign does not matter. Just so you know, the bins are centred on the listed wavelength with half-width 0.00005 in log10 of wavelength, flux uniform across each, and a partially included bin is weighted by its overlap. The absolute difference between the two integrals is 3.7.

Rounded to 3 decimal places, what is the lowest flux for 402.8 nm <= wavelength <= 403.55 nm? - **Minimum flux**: 11.880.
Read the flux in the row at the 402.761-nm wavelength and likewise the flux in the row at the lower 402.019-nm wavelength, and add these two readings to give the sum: 28.3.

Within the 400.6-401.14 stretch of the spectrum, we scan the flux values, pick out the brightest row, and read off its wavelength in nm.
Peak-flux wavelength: 401.095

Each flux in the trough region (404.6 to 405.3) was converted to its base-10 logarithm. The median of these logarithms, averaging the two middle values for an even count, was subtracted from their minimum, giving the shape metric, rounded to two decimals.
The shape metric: -0.13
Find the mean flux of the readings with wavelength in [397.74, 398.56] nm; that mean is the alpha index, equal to 11.5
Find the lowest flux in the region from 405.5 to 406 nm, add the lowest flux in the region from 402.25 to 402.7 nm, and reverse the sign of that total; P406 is -22.6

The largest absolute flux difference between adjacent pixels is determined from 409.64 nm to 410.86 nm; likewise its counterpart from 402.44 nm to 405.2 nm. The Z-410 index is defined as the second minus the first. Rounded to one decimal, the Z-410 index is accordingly 1.5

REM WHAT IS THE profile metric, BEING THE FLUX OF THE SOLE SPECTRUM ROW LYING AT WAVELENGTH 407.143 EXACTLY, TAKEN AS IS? 10.74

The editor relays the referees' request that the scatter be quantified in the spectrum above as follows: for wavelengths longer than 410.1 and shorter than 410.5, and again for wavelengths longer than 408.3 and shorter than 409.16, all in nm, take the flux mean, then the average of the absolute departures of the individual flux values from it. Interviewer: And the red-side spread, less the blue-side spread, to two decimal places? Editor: 0.14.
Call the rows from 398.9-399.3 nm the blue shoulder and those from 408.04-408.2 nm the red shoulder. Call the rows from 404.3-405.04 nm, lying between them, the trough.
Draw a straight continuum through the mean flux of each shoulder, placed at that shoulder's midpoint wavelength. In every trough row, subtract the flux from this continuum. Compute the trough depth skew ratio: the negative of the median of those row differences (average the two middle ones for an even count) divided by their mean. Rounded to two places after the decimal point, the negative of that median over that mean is -0.40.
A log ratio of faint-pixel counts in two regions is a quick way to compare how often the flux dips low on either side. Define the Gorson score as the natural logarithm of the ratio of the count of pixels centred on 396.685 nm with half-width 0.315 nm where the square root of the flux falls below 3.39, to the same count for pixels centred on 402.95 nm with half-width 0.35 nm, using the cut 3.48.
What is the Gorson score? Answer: 1.3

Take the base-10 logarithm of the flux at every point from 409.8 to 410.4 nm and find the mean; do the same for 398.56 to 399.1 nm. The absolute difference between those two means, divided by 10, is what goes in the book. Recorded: 0.007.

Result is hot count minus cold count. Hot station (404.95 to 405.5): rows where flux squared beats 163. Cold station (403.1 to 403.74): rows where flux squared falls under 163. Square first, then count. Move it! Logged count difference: -1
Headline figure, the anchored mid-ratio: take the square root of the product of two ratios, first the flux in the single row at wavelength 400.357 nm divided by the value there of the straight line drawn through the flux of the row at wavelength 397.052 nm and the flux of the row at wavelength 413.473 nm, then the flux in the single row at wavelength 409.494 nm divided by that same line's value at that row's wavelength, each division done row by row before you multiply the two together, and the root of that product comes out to 1.7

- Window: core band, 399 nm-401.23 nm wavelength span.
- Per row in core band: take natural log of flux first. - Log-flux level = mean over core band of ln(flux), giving 2.513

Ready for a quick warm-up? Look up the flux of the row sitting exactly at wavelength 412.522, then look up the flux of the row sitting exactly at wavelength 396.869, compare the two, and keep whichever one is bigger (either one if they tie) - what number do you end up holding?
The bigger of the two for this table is 14.3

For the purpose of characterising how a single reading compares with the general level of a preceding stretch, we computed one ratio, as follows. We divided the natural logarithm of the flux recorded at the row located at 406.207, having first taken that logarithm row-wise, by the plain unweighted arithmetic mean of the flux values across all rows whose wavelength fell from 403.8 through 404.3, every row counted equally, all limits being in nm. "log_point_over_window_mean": 0.185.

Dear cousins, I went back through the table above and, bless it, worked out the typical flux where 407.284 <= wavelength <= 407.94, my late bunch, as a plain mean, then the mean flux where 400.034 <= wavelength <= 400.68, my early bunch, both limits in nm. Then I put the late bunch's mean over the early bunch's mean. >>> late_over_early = 1.06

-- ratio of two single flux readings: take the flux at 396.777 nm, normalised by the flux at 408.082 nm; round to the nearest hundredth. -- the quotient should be 0.10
